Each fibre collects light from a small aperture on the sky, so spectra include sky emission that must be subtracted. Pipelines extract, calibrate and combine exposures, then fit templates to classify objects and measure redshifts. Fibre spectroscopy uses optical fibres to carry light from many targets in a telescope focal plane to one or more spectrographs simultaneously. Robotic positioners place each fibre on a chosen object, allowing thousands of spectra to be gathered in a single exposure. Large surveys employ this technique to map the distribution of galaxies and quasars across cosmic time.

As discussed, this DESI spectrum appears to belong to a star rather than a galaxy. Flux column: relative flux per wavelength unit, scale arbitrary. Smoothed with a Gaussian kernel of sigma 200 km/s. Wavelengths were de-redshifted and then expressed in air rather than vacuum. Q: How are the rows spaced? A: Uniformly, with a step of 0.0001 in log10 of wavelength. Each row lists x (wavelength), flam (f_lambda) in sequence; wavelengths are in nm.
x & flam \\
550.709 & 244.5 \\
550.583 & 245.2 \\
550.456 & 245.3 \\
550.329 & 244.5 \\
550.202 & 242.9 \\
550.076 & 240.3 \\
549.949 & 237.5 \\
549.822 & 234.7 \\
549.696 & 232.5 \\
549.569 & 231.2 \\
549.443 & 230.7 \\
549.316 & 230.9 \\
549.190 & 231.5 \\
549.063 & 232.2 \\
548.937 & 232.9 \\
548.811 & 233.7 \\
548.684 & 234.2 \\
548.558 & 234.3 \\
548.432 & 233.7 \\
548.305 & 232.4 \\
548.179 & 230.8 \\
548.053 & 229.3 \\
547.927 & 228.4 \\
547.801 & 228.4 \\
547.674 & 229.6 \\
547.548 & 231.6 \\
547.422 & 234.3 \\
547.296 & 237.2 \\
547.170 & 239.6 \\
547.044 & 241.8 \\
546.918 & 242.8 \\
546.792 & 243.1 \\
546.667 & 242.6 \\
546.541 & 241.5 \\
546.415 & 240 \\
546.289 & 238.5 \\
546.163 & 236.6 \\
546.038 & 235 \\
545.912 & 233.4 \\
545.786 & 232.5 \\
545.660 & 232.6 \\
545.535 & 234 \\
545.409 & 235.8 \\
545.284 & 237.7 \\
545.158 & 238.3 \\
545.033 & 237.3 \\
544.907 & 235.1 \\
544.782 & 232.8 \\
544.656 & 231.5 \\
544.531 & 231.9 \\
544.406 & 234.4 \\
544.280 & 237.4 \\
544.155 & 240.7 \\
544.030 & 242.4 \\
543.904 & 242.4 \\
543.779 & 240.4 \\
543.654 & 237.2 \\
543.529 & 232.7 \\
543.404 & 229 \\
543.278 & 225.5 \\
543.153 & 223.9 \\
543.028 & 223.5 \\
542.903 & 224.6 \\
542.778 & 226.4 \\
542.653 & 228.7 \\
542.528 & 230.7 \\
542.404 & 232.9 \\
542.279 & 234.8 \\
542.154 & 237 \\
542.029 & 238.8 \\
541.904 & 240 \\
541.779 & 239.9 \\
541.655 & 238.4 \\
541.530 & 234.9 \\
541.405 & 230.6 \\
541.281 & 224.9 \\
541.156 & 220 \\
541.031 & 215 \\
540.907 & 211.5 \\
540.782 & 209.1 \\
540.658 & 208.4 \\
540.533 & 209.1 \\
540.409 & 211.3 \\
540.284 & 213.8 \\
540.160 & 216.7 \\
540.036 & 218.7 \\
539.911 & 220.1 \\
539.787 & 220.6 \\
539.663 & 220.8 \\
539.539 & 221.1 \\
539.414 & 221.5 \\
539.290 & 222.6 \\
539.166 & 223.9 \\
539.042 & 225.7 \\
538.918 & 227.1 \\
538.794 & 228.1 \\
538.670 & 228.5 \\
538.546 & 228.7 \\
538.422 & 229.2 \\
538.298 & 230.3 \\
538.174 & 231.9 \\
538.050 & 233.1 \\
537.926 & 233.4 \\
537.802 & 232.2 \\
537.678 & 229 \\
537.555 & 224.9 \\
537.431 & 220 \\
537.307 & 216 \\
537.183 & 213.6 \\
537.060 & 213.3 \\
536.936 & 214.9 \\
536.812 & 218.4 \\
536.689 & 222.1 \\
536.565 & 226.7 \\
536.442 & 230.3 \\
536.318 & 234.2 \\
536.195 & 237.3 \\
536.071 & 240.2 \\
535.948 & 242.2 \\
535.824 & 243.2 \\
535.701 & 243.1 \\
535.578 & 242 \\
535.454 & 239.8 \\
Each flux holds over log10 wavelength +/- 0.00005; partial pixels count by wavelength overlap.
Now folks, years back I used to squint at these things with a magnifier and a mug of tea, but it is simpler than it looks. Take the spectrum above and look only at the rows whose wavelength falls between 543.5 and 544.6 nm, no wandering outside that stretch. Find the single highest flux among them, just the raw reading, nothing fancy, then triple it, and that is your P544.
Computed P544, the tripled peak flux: 727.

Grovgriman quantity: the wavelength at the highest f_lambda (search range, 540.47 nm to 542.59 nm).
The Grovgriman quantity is 541.904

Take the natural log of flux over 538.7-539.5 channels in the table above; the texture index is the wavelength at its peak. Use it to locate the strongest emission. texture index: 538.794 nm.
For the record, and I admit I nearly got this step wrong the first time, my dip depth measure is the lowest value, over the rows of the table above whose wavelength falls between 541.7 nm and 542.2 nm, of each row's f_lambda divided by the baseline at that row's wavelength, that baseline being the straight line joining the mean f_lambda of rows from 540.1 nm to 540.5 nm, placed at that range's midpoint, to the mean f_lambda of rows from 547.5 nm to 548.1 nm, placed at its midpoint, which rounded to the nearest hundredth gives 1.09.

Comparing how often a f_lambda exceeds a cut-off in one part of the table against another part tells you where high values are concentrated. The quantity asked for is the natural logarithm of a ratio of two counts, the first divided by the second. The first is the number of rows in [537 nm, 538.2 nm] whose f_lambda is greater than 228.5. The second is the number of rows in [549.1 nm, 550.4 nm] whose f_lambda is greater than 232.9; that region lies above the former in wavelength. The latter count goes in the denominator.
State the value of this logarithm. 0.00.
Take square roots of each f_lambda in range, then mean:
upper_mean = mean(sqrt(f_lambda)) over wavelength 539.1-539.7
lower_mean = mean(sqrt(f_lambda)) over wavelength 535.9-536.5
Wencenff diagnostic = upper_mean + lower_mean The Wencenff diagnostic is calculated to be 30.3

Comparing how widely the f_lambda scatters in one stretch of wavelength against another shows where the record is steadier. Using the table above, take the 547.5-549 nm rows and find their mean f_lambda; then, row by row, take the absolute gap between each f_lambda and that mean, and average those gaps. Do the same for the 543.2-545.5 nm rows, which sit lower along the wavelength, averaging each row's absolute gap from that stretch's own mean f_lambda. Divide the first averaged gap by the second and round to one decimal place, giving 0.5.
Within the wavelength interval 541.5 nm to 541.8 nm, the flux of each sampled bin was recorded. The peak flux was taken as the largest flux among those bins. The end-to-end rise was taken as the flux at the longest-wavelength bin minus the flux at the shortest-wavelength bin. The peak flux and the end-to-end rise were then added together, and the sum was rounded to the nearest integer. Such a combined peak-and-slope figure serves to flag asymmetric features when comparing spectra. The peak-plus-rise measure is 245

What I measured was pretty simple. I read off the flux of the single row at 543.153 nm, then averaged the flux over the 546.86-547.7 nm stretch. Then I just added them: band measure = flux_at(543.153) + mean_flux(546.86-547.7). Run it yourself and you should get 461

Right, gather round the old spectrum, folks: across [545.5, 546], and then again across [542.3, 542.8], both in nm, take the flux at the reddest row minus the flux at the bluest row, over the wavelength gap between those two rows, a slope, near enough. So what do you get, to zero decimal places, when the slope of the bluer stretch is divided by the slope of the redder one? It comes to 11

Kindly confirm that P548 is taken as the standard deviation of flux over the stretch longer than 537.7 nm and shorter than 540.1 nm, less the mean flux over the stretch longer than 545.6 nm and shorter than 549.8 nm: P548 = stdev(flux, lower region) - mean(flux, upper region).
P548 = -230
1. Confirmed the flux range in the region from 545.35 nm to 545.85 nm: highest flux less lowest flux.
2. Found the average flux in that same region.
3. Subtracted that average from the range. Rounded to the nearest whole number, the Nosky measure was -230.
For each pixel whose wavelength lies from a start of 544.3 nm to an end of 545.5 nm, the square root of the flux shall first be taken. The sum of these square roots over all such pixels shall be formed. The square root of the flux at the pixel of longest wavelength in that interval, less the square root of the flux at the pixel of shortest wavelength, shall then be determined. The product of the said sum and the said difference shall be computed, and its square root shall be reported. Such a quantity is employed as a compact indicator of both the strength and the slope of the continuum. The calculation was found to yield 2.5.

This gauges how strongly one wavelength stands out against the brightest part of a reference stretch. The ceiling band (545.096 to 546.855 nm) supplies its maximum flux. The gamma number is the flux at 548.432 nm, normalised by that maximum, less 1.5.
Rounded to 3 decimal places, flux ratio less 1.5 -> -0.539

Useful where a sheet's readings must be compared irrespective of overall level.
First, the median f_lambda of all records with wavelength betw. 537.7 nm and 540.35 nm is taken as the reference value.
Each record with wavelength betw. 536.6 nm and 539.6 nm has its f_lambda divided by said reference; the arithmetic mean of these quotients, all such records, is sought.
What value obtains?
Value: 0.99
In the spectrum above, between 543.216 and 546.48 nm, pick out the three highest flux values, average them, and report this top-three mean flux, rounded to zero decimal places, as 242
